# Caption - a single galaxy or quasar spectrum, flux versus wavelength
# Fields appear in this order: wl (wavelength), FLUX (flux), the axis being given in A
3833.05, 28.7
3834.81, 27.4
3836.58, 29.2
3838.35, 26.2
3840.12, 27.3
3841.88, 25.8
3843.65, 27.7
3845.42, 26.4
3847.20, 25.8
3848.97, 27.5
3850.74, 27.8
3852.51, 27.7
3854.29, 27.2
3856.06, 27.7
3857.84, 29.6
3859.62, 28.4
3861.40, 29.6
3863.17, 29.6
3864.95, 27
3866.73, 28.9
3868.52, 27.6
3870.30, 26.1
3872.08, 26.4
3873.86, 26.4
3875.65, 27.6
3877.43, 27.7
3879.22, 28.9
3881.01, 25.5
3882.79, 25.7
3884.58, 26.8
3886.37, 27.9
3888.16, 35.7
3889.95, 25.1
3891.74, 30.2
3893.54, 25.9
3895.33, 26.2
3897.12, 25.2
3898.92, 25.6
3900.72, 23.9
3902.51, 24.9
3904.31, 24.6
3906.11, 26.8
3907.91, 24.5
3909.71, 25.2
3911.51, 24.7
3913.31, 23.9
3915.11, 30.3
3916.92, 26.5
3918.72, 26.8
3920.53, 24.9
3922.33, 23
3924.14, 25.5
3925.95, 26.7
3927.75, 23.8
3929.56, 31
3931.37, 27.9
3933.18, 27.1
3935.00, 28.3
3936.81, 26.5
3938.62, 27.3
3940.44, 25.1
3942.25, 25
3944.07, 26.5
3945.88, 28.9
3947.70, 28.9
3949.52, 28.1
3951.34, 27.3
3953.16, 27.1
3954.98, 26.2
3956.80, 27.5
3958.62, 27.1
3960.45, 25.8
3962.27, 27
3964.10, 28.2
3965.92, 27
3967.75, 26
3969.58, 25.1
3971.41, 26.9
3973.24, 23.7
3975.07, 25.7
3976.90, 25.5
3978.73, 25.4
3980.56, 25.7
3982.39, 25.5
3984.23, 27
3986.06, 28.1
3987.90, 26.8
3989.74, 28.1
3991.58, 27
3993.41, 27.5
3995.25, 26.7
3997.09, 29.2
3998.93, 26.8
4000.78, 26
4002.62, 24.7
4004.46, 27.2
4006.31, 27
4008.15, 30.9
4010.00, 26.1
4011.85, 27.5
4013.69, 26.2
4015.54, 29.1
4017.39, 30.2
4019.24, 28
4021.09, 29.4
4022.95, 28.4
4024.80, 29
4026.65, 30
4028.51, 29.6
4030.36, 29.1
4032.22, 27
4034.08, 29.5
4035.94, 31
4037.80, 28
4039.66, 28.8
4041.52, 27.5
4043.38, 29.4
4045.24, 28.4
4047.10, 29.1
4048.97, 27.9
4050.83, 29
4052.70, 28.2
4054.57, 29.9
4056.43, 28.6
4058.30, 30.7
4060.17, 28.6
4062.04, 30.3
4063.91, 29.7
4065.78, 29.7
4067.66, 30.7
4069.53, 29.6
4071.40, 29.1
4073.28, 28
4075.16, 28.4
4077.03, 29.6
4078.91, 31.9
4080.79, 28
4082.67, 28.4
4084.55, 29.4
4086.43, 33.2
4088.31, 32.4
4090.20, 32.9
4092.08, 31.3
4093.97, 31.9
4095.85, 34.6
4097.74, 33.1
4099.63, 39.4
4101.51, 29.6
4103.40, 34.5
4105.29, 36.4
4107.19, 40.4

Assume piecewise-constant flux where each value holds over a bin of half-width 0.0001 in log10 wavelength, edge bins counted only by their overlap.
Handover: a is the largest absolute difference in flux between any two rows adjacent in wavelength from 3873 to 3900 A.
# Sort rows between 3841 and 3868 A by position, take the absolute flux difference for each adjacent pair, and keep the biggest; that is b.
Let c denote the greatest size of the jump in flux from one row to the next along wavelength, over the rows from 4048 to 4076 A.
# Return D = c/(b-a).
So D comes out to 0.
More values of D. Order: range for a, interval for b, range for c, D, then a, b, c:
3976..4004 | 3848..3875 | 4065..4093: 39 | 2.5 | 2.6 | 3.9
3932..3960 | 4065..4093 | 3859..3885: 2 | 2.4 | 3.9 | 3.4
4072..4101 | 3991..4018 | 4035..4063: -2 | 6.3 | 4.8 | 3.0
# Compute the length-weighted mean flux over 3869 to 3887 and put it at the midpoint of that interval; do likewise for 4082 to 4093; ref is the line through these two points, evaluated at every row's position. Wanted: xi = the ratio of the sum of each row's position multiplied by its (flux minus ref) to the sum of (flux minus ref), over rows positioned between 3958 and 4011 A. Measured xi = 3983.9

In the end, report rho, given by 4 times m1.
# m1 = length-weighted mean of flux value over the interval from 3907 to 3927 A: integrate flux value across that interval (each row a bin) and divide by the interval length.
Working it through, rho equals 103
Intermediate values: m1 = 25.6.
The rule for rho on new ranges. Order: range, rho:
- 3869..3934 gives 106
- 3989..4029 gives 112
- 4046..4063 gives 117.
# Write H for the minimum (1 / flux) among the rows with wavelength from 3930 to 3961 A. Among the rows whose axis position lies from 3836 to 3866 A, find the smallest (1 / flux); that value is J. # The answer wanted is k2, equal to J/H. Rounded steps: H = 0.0346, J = 0.0338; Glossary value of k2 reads 0.98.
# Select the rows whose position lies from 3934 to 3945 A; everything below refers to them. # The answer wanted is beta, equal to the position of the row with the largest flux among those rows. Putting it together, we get 3935.00 A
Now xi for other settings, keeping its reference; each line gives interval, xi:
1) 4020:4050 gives 4037.8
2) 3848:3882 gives 3860.0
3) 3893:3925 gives 3909.5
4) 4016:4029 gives 4022.7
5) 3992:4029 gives 4007.0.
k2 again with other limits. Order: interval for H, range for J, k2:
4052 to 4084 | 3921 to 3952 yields 1.03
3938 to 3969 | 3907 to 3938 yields 0.93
